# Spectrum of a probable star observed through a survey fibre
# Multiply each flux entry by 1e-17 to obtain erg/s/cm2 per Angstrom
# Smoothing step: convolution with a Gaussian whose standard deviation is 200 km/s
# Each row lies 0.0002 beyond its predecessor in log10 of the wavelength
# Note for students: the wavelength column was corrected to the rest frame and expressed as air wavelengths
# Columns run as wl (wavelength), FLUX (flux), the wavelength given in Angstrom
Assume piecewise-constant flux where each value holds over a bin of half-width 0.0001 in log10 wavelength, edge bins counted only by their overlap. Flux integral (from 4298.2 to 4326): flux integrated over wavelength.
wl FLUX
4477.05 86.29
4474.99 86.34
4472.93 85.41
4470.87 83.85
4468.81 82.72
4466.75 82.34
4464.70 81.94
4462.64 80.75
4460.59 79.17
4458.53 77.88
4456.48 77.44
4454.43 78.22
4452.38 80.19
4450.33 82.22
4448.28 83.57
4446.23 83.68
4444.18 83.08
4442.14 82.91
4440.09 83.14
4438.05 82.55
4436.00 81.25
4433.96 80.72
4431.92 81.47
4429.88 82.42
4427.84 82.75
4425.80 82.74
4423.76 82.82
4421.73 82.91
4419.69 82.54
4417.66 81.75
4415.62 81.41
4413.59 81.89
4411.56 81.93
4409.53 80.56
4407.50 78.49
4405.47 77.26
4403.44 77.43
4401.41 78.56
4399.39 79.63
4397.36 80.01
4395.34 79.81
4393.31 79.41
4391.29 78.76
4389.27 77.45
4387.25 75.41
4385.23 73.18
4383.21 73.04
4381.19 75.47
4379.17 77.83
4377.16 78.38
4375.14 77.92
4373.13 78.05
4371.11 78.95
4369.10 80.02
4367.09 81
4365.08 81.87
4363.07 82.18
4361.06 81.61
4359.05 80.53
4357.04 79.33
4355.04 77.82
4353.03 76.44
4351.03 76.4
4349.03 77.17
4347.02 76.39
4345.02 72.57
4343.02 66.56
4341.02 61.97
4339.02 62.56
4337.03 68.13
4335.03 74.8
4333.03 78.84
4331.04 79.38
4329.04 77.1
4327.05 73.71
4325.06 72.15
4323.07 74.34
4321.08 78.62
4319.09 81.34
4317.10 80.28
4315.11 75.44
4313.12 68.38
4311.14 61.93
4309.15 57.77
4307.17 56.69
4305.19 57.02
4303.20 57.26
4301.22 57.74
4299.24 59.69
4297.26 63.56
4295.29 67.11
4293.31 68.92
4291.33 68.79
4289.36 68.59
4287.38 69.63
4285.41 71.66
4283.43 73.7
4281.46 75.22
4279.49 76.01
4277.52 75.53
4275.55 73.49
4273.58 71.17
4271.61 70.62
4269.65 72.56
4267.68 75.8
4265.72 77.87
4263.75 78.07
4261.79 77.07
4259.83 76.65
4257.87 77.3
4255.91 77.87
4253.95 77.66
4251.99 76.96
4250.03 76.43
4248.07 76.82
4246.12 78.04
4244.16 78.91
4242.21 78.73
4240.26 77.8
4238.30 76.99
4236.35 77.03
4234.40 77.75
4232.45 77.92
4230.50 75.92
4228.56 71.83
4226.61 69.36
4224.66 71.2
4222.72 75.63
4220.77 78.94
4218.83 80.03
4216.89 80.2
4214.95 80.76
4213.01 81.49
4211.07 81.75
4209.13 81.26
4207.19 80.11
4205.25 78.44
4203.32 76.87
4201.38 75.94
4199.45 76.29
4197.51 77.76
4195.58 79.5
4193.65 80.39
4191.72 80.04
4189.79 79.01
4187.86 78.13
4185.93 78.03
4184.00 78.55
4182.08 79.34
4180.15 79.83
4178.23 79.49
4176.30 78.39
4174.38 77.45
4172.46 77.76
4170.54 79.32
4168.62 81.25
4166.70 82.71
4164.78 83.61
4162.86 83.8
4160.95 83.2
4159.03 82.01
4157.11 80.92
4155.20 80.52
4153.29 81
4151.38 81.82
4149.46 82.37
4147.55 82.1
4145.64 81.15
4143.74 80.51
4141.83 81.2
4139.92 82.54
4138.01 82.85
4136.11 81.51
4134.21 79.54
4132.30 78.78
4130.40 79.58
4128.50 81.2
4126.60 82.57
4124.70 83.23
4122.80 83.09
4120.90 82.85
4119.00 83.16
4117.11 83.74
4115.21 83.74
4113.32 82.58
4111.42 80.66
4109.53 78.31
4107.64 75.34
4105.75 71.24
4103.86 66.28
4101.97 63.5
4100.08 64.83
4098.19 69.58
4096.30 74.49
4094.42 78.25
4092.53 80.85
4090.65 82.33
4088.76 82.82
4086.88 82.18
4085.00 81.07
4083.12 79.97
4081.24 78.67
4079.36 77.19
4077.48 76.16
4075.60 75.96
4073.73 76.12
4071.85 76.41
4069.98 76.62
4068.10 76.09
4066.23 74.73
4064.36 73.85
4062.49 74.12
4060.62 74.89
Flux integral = 1864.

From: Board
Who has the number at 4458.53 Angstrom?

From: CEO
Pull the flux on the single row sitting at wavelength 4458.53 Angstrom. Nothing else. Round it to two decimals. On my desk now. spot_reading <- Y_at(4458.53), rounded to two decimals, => 77.88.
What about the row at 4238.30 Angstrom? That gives 76.99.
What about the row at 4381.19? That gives 75.47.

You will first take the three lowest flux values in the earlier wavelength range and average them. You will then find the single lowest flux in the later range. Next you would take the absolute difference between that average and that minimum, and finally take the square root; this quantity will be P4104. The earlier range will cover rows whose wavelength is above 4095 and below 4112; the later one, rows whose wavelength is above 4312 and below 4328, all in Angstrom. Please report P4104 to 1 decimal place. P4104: 1.9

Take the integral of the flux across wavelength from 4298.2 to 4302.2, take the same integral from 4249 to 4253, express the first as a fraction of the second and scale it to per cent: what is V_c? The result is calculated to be 77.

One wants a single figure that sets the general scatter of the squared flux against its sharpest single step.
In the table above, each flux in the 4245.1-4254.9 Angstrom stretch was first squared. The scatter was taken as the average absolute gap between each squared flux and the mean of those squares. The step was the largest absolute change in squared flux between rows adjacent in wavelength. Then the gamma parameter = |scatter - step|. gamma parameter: 106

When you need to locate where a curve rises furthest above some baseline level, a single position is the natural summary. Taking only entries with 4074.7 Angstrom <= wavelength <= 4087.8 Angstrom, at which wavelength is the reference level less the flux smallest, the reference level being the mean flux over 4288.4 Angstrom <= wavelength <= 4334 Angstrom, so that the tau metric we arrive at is 4086.88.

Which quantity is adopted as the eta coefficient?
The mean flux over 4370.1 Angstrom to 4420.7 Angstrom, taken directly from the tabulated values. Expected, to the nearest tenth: 78.6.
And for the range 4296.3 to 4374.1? 72.5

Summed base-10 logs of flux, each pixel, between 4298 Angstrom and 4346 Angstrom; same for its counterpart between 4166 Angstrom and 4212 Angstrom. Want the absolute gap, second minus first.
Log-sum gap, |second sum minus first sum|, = 1.5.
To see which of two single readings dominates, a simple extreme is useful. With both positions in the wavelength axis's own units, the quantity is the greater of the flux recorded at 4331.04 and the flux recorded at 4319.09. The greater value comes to 81.3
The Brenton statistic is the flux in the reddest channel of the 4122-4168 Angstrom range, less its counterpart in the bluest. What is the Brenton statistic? 0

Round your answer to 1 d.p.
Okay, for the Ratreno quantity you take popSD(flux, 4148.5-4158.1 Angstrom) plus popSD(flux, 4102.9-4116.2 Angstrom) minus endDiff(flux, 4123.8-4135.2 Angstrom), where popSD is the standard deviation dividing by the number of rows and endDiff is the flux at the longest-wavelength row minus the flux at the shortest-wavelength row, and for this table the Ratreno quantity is 10.2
